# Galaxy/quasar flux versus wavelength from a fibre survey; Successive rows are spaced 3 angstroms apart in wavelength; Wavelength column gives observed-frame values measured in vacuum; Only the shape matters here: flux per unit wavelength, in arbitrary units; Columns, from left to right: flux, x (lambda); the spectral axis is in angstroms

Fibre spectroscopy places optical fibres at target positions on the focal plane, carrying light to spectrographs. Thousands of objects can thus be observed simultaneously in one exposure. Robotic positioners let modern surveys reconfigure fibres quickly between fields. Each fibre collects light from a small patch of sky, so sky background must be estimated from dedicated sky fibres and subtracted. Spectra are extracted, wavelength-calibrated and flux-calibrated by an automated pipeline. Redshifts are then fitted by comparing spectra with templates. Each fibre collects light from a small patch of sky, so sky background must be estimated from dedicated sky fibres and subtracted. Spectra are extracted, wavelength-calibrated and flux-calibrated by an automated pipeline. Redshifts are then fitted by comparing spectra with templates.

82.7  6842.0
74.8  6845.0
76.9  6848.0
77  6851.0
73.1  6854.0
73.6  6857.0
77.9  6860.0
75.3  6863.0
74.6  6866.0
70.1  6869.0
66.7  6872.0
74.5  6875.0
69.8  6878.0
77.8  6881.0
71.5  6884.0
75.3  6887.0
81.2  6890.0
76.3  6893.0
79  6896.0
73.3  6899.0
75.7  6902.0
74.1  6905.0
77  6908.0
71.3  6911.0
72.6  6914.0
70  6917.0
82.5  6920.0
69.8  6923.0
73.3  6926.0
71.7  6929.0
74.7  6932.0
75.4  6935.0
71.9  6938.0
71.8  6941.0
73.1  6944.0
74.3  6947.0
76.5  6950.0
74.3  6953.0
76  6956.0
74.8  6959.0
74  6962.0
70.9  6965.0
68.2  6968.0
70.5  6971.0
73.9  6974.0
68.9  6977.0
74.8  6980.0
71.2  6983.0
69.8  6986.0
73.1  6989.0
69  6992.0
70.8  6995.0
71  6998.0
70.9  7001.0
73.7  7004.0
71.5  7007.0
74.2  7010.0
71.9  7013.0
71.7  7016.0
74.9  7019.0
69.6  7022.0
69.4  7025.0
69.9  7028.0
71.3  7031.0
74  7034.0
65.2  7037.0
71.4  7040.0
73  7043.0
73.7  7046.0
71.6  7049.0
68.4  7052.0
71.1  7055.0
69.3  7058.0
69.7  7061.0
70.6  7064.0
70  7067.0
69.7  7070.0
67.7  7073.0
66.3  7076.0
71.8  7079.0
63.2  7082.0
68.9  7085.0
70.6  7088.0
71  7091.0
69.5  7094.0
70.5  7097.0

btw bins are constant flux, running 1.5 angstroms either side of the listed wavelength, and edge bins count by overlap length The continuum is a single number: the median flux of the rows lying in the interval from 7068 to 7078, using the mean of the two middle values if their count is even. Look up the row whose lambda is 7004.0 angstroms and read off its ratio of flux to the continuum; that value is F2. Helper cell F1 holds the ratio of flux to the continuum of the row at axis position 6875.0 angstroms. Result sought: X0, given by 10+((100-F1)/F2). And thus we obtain 101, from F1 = 1.10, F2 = 1.09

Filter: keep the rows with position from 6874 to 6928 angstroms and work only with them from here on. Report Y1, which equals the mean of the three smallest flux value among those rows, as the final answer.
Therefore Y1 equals 69.9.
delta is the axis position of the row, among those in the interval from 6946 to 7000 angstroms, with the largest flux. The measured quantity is 6950.0 angstroms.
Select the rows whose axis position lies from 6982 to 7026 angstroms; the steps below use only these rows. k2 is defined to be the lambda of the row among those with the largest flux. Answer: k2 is 7019.0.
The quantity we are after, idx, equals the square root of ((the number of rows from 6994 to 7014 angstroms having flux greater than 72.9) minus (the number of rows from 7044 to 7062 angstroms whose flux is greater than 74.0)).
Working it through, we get 1.41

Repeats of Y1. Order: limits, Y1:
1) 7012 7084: 64.9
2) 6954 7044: 67.4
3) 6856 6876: 70.1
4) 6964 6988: 69.0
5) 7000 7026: 70.0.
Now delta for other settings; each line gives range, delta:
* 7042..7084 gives 7046.0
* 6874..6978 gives 6920.0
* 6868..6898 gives 6890.0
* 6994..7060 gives 7019.0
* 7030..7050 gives 7034.0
